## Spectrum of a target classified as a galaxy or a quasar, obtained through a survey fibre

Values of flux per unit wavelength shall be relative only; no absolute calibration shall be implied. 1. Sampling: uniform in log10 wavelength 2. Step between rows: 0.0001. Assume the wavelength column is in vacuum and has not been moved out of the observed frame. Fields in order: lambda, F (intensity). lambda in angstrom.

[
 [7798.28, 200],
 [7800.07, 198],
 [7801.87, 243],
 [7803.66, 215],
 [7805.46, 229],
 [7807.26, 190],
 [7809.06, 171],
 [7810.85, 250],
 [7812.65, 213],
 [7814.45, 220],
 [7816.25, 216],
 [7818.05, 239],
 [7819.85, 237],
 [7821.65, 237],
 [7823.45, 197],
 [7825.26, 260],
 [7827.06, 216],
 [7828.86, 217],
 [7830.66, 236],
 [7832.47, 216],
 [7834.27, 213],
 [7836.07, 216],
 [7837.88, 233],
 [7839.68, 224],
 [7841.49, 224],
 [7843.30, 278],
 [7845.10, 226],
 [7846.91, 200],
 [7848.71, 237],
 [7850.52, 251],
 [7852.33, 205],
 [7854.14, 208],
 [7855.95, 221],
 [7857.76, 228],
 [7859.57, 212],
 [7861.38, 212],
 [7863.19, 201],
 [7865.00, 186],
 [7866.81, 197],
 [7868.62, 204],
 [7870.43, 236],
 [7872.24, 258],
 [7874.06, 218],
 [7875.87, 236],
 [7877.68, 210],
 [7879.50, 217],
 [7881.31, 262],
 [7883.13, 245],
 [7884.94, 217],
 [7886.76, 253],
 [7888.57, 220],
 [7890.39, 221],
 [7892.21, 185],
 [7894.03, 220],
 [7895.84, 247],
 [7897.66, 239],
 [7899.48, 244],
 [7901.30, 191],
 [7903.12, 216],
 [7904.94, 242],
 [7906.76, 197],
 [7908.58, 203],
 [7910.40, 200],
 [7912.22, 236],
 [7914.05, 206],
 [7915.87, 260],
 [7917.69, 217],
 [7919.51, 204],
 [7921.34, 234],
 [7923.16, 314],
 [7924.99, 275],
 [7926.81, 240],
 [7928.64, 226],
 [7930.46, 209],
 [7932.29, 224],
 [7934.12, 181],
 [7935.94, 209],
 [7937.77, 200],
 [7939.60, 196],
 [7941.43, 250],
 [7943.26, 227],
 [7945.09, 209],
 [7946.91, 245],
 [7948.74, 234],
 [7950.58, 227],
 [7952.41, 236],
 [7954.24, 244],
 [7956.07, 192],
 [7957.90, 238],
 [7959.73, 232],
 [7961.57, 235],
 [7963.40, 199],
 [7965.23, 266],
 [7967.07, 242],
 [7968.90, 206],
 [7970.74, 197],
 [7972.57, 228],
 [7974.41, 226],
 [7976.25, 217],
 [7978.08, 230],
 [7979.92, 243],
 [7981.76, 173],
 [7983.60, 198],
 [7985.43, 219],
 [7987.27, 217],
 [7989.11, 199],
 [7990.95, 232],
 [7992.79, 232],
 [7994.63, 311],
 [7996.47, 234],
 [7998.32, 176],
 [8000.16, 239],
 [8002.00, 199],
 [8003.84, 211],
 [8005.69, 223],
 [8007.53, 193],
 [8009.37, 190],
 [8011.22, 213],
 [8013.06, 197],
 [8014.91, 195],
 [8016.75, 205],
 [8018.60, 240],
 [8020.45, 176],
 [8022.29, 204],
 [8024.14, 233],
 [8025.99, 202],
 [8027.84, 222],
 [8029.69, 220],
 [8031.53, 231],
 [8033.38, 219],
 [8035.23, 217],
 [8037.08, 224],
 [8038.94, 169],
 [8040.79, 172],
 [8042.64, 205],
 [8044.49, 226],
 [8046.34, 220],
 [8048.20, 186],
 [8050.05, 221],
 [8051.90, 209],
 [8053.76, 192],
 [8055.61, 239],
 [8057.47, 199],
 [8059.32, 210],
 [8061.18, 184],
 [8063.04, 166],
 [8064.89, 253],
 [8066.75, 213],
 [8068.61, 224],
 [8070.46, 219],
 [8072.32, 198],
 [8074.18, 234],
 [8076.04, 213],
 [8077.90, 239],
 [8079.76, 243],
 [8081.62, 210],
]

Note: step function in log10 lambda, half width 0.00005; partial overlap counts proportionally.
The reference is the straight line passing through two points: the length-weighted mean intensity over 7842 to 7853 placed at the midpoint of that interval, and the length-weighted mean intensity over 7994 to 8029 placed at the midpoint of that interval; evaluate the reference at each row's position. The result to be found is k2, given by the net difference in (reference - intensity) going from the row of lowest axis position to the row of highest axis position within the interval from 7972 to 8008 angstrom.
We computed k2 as 31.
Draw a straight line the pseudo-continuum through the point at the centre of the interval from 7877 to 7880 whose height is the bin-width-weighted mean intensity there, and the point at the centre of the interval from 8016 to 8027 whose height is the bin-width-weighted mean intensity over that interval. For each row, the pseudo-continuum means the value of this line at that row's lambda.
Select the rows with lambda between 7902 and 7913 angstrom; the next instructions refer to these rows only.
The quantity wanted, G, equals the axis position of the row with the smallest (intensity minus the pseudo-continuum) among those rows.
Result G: 7906.76 angstrom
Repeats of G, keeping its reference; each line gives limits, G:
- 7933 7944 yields 7934.12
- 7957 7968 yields 7963.40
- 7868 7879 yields 7868.62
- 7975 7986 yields 7981.76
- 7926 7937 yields 7934.12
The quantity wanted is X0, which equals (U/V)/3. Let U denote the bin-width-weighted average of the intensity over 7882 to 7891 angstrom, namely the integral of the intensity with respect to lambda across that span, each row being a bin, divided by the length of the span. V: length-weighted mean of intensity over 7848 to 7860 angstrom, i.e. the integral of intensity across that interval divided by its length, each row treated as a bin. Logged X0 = 0.347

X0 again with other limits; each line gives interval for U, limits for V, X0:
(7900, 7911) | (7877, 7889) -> 0.300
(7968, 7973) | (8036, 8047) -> 0.344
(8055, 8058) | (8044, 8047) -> 0.328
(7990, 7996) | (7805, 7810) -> 0.439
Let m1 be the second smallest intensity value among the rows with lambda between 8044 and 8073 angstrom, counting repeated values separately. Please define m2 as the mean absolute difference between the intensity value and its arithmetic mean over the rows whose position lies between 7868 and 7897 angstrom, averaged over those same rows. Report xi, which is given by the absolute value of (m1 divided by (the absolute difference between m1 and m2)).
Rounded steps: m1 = 184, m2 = 18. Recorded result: 1.11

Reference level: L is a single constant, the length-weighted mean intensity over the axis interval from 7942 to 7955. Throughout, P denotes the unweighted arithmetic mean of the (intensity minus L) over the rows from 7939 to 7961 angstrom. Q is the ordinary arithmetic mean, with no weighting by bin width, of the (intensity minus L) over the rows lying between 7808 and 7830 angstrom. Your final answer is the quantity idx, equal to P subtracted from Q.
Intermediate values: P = -4.6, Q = -9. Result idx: -5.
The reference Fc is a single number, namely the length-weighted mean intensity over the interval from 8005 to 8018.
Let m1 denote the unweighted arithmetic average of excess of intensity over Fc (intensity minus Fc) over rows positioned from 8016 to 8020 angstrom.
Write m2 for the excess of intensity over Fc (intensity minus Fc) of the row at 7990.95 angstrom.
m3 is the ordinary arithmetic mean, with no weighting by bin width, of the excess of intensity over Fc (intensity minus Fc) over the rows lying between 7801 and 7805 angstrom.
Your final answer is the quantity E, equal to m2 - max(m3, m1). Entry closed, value 3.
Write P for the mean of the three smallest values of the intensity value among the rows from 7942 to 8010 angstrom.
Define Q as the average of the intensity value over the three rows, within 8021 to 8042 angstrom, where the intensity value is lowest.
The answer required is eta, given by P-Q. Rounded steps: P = 180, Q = 181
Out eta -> -1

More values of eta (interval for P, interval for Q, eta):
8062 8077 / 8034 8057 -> 17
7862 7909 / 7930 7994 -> 5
